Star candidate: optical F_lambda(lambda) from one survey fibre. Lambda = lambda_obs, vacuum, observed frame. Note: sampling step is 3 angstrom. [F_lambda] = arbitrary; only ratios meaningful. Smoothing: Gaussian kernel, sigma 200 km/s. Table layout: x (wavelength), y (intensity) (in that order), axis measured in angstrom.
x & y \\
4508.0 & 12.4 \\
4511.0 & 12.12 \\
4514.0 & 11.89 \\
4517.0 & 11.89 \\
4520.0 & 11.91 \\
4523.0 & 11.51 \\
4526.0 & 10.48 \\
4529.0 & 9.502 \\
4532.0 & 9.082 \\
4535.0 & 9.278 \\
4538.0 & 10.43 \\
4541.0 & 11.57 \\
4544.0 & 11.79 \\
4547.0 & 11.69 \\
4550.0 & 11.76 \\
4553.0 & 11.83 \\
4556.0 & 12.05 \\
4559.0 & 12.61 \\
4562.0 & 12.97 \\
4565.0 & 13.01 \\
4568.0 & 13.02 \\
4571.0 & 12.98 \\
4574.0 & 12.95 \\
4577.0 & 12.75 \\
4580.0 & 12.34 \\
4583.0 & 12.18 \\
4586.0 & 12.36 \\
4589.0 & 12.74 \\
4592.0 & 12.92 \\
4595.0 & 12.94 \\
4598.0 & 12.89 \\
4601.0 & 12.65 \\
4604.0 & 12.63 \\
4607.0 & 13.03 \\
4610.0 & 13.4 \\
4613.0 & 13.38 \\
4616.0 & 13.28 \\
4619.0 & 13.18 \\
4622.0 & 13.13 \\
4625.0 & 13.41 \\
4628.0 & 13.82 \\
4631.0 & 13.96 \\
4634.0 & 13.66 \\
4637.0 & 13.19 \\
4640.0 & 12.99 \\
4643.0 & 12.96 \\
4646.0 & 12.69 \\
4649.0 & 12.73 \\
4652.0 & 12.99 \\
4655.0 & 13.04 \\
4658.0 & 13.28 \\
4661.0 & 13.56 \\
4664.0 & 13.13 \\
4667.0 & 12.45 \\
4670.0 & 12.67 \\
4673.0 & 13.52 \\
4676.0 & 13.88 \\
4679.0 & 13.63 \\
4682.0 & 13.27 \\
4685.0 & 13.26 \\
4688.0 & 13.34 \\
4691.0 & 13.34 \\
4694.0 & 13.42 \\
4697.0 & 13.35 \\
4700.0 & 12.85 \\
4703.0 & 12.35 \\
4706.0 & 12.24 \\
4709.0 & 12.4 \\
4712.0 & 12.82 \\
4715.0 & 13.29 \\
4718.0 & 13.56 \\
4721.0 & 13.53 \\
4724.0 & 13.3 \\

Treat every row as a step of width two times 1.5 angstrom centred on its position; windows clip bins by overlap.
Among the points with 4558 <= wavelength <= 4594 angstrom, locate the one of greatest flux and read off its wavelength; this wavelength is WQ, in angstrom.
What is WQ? 4568.0 angstrom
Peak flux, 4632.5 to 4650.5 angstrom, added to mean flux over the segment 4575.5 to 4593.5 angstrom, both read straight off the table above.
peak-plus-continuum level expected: 26.2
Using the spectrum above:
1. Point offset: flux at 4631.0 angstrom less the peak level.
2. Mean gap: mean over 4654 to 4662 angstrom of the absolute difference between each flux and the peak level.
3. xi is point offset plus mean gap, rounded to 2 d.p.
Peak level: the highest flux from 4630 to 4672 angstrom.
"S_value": 0.67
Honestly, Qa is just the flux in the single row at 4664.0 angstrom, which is 13.13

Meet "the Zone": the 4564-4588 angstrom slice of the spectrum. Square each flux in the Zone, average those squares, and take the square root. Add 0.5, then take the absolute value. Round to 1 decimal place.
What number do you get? 13.2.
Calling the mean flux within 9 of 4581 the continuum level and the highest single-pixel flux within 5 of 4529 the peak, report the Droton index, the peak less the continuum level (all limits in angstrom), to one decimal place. -2.1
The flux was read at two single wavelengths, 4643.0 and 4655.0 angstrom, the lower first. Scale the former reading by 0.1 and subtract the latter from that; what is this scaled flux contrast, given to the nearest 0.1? -11.7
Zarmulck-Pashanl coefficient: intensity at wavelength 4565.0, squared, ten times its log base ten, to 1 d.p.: 22.3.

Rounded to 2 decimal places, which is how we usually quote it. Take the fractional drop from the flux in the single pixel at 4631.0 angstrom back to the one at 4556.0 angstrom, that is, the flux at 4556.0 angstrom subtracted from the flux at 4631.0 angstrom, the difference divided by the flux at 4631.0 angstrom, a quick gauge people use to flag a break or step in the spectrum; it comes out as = 0.14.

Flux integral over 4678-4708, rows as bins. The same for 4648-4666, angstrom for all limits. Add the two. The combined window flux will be 629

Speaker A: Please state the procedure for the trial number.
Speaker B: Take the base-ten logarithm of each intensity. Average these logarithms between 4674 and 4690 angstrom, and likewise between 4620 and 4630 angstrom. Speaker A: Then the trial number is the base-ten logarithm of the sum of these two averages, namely 0.354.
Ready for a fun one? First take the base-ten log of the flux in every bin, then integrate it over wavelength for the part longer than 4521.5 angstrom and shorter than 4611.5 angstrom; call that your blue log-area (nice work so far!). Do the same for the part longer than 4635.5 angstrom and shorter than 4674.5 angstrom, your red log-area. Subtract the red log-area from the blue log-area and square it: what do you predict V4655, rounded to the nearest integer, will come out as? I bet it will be 2874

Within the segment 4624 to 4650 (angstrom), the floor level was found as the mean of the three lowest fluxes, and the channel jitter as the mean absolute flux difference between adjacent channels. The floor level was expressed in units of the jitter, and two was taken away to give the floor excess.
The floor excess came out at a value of 53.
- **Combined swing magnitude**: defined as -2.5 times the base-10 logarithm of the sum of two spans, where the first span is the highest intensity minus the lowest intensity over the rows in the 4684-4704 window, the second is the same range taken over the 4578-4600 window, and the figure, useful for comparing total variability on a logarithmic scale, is -0.66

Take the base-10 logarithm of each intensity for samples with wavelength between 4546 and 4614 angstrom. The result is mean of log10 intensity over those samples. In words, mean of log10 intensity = 1.10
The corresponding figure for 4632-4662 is 1.12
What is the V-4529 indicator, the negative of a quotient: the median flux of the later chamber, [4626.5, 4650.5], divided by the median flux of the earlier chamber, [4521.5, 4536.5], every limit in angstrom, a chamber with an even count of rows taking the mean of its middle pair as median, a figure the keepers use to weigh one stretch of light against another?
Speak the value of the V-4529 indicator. -1.38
